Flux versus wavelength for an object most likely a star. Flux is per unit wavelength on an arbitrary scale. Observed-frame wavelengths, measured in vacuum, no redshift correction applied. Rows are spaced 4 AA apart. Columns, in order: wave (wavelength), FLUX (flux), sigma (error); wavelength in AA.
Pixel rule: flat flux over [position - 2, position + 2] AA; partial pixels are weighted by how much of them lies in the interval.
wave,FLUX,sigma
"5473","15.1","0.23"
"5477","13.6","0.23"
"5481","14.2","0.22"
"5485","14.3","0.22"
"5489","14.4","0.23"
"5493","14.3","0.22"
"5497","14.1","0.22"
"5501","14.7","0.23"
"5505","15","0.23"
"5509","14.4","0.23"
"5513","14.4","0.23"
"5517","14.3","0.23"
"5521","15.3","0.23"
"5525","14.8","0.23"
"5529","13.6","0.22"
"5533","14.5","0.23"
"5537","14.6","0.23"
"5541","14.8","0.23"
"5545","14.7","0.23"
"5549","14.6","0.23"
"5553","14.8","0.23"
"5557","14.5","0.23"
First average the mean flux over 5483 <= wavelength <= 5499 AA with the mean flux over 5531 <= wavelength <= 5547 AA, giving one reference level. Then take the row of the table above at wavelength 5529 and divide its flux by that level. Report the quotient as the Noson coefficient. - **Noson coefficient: 0.94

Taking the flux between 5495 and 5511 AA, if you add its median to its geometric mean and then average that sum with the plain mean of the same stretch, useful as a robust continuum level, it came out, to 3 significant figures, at 21.8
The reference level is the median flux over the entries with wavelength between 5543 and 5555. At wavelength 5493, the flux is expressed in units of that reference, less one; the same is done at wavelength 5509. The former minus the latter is -0.01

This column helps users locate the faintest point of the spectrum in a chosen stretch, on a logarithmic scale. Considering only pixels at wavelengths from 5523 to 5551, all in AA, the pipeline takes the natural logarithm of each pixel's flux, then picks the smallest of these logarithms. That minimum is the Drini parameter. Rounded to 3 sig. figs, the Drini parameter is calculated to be 2.61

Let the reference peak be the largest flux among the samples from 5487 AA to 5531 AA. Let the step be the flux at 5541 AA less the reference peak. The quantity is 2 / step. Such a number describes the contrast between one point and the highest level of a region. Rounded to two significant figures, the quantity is -4.0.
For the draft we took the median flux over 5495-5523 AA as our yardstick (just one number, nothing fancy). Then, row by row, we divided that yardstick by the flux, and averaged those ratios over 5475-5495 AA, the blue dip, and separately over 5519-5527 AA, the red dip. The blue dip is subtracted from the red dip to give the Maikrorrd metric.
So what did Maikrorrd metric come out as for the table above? -0.060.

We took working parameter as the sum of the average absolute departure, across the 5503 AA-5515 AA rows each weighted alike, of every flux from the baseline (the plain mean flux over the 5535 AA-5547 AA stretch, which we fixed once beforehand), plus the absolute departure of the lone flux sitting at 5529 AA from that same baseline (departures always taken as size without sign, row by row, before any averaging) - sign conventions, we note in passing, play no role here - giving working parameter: 1.4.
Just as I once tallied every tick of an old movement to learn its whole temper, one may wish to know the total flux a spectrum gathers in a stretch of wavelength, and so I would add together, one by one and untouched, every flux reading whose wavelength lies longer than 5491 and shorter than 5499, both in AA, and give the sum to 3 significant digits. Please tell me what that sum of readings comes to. 28.4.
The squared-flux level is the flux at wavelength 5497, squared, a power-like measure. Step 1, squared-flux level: 199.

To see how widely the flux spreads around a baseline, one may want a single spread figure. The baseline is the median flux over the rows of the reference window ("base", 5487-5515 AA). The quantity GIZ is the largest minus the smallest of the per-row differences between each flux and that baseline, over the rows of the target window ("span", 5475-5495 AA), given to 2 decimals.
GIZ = 0.80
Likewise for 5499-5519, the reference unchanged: 0.70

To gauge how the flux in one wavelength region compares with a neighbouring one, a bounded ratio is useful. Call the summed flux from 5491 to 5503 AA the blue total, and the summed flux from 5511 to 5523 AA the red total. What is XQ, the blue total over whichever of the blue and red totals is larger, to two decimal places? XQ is 0.98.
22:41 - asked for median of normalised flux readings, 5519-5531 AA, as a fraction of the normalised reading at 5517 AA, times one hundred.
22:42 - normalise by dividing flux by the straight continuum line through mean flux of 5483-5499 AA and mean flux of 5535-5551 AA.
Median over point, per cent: 103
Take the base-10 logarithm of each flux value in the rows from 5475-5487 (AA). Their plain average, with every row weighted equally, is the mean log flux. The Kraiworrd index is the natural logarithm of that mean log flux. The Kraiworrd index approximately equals 0.137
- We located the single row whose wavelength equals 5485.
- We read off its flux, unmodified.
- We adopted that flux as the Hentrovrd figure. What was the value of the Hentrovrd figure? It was 14.3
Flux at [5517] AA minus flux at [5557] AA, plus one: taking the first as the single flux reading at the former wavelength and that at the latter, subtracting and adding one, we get 0.80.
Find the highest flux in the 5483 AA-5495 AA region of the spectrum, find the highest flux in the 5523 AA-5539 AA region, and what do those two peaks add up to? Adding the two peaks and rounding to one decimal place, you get 29.2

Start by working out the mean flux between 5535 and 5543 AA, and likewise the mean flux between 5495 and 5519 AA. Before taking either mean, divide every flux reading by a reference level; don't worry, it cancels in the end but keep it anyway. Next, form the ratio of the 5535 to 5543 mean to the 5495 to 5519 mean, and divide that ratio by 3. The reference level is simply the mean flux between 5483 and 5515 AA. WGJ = 0.338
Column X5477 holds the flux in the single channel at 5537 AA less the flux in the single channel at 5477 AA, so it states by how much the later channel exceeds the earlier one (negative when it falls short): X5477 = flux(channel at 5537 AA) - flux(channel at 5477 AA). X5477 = 1.00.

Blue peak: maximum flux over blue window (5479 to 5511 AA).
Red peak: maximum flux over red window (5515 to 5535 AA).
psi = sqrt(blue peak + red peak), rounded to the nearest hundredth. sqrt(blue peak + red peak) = 5.50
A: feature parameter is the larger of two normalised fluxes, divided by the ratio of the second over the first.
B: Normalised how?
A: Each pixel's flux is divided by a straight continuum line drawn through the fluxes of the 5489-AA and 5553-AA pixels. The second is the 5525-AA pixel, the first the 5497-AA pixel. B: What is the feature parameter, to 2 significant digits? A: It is 0.98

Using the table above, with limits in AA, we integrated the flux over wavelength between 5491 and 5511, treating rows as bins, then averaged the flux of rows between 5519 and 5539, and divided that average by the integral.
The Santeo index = 0.0502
